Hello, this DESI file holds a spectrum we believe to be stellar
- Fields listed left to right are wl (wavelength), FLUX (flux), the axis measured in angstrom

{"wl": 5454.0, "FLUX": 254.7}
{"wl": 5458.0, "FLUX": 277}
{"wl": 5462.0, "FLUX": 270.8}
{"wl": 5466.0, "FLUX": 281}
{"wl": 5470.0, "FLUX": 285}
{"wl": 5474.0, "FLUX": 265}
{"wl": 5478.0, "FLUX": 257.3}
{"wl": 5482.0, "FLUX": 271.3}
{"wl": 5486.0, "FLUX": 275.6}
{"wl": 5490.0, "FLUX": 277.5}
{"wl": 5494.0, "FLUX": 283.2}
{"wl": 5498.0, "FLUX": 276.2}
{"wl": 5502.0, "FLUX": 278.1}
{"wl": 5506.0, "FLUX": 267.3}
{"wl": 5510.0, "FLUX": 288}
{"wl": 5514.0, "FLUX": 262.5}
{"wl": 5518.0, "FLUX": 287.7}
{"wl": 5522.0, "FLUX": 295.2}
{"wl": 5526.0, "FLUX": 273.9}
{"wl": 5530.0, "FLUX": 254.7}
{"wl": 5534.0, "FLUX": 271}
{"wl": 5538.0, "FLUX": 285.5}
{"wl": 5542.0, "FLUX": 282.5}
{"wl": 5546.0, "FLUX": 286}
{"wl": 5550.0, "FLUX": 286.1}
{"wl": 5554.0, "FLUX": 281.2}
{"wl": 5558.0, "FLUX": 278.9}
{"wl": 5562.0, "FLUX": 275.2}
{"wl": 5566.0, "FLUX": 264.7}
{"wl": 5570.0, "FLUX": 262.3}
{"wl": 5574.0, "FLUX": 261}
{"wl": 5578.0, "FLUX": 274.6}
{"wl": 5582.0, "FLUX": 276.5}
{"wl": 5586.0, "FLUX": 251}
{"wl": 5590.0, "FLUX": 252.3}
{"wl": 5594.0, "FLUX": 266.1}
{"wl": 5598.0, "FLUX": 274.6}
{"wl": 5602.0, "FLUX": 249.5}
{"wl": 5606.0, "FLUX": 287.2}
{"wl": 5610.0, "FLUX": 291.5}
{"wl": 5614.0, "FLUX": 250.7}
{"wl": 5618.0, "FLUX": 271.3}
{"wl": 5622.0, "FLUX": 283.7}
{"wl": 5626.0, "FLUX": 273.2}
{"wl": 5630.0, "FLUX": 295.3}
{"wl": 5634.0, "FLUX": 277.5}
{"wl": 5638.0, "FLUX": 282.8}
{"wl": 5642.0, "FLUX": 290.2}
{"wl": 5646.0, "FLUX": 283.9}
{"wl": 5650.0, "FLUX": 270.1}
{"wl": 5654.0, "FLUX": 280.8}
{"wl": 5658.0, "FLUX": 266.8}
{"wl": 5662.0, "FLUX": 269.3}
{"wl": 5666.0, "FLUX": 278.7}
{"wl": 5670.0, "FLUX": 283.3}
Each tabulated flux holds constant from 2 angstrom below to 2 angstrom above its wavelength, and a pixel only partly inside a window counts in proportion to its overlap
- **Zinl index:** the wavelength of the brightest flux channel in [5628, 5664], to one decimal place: 5630.0 angstrom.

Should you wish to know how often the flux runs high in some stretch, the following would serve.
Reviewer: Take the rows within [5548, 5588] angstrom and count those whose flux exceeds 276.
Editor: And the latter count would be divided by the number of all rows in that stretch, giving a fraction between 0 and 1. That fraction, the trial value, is 0.40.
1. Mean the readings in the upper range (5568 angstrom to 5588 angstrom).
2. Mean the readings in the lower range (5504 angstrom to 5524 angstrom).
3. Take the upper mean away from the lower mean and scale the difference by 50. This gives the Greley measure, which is 753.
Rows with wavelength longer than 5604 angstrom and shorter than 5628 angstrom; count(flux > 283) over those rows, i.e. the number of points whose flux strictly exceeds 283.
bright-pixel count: 3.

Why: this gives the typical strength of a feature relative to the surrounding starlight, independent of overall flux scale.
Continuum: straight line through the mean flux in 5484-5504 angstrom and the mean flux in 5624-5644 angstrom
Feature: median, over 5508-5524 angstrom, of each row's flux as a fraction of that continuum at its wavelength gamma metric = 1.032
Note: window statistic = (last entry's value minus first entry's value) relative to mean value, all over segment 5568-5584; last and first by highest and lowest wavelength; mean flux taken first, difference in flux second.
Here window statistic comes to 0.05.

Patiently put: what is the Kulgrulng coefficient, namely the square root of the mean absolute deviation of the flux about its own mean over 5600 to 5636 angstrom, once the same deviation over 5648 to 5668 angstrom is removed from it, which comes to 2.7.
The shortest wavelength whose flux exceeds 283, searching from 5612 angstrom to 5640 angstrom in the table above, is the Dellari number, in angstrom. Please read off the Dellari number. 5622.0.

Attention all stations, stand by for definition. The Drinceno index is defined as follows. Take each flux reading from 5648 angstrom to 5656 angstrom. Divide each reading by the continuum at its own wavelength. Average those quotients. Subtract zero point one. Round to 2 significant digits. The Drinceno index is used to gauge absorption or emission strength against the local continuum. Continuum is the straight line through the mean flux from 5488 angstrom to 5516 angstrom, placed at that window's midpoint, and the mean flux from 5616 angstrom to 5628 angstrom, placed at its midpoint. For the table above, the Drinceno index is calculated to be 0.90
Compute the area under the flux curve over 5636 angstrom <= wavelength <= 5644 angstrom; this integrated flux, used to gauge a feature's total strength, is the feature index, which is 2292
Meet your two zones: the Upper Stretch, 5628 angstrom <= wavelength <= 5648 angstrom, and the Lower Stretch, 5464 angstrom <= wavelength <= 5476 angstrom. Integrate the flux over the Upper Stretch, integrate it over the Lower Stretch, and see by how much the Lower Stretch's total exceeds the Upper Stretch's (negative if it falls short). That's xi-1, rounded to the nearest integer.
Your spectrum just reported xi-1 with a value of -2395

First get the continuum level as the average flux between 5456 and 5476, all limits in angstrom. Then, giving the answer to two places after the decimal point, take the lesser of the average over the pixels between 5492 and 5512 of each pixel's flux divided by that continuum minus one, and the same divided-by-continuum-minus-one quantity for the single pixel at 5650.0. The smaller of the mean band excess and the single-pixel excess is -0.02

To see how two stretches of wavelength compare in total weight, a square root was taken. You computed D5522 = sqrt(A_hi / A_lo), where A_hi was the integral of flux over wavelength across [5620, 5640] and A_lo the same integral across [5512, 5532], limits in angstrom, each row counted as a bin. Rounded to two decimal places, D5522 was 1.01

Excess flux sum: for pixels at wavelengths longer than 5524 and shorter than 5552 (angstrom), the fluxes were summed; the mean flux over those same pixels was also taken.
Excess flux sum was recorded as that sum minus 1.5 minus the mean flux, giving 1661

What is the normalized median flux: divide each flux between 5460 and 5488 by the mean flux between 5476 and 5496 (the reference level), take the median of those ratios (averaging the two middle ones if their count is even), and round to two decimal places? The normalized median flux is 0.99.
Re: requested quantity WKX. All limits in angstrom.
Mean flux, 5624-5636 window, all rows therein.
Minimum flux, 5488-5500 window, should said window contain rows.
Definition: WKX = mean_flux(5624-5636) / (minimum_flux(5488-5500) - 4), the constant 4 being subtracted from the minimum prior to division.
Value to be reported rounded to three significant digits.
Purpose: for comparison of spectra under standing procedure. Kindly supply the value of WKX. 1.04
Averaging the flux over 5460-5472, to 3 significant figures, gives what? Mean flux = 279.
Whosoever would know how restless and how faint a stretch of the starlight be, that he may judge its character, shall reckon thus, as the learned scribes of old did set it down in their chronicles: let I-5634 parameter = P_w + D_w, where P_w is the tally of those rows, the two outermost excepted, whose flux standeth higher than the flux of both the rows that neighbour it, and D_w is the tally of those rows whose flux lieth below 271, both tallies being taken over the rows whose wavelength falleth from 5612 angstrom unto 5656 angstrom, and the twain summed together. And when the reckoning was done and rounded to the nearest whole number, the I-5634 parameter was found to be 5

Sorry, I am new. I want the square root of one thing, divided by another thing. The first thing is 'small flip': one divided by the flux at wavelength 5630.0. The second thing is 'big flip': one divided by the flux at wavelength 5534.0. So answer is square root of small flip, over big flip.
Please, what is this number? 15.8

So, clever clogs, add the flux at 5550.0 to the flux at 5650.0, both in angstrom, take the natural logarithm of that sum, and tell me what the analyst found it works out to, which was 6.32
